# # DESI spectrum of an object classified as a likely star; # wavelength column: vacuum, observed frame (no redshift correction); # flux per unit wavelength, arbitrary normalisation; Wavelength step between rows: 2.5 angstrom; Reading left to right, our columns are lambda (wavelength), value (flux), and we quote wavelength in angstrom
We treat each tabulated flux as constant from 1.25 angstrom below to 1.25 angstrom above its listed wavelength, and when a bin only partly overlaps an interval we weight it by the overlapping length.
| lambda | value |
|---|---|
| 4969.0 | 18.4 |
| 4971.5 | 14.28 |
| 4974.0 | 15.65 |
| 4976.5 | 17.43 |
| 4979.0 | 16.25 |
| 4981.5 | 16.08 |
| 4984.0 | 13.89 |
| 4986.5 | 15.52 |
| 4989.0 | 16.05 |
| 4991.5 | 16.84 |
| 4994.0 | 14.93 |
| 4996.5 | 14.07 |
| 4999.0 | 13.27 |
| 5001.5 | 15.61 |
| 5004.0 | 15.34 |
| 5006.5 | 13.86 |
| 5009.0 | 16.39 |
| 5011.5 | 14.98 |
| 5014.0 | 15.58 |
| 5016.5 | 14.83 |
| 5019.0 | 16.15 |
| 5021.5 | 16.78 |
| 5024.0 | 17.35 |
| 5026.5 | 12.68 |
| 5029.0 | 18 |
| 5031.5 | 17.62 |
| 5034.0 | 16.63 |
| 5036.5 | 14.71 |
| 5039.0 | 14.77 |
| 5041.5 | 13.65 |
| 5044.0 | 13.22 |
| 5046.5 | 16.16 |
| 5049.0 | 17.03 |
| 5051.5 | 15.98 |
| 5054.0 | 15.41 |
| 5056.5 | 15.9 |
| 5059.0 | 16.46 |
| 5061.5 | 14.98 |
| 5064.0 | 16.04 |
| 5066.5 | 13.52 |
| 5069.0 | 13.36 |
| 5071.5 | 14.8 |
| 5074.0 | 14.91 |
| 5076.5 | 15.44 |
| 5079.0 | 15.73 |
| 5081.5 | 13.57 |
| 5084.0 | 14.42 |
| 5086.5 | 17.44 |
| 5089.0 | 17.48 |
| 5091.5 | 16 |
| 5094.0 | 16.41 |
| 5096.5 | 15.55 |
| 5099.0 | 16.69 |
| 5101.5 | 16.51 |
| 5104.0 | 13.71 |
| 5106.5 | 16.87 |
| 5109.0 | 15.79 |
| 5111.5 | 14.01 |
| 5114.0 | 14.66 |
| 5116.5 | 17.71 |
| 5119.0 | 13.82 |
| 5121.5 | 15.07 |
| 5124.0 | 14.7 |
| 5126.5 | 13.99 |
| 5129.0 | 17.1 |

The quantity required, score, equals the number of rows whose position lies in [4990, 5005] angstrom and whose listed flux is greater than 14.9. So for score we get 4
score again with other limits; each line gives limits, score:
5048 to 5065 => 7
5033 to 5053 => 4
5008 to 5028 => 6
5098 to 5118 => 5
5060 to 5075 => 3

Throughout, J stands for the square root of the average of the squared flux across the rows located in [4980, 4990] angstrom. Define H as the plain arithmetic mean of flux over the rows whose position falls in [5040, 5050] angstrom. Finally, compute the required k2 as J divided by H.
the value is 1.03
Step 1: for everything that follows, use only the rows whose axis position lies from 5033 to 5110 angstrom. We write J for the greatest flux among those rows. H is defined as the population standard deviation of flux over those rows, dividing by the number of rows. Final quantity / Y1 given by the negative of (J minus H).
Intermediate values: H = 1.22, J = 17.48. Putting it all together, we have -16.3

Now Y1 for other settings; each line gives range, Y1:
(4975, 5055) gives -16.6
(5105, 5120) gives -16.3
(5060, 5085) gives -15.1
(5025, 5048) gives -16.2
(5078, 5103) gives -16.3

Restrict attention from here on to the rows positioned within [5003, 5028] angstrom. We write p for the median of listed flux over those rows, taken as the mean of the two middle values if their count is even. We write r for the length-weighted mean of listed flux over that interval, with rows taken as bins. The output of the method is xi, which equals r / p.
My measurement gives 1.00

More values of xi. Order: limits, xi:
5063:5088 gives 1.01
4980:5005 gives 0.98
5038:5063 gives 0.98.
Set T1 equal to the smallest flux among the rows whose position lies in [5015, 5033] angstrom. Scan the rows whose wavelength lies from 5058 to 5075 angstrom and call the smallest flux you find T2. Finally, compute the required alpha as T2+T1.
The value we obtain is 26.0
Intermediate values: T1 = 12.68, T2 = 13.36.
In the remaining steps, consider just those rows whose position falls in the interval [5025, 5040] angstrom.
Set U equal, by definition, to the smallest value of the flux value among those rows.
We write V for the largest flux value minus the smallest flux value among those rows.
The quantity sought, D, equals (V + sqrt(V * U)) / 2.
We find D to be 6.8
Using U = 12.68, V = 5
